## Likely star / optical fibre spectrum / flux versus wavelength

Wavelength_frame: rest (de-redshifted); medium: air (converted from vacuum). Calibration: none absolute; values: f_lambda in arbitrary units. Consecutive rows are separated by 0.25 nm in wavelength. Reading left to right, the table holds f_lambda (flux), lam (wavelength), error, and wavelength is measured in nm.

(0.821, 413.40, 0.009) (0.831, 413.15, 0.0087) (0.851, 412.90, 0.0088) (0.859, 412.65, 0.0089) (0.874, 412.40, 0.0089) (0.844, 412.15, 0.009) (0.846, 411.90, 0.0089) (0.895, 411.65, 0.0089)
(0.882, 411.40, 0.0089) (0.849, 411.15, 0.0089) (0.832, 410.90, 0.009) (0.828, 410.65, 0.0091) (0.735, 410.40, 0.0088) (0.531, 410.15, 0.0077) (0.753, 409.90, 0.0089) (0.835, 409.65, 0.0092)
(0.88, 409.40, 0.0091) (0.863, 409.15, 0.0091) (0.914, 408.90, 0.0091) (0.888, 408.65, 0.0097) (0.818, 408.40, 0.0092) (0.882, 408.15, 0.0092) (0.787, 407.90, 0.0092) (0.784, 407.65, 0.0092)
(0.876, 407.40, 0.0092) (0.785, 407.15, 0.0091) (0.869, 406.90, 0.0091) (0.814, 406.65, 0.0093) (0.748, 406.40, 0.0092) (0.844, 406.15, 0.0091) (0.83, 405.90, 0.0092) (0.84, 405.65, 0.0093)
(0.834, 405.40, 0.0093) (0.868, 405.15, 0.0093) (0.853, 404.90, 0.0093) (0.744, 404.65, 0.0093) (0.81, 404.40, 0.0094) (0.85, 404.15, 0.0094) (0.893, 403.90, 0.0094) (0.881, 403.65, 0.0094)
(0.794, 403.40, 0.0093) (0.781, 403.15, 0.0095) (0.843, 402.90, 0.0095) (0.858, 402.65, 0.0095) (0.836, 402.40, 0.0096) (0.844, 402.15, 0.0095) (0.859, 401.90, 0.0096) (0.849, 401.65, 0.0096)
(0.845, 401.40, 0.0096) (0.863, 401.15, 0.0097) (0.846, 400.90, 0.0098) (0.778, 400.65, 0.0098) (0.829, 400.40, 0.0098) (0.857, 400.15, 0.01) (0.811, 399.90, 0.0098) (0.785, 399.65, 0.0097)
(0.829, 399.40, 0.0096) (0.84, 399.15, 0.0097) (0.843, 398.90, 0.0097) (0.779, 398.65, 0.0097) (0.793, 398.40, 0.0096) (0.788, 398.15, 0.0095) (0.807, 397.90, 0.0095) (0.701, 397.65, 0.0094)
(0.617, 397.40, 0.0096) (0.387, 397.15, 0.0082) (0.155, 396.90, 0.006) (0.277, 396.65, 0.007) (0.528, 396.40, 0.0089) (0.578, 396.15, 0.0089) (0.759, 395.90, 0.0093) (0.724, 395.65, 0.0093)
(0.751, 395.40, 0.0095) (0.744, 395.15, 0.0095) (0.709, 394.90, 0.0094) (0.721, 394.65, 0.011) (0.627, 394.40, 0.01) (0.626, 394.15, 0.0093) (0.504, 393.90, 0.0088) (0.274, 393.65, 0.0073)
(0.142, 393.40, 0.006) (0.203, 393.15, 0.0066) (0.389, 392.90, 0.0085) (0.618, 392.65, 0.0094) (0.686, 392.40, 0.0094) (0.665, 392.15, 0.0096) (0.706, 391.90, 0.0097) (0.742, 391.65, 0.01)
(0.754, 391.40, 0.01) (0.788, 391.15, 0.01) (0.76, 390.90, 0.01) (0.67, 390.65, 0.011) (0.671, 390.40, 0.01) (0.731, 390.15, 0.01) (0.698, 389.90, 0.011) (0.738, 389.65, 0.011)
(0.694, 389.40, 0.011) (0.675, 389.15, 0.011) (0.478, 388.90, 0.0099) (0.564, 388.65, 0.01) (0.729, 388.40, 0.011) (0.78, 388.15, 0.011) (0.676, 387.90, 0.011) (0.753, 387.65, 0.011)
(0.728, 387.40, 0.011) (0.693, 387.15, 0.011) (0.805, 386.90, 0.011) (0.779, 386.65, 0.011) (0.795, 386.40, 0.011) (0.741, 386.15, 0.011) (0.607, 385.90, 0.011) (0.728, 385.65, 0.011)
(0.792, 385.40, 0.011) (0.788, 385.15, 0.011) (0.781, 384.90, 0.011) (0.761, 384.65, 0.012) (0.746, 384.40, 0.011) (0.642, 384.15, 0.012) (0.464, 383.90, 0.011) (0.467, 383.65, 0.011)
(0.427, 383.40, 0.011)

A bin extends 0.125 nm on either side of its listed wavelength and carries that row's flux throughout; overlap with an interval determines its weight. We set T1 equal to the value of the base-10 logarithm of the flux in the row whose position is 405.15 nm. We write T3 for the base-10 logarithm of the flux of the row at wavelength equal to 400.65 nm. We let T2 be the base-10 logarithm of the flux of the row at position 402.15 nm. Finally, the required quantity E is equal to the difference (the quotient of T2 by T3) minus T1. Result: 0.7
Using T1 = -0.061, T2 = -0.07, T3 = -0.11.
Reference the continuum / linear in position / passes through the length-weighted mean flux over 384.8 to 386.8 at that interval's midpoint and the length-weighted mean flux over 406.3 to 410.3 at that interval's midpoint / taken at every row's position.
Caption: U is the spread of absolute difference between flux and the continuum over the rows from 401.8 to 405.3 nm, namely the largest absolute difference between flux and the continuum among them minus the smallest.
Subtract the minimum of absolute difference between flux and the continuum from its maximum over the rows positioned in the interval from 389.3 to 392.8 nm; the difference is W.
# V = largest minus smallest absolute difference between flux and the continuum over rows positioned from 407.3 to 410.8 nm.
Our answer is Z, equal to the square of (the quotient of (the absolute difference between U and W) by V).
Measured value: 0.0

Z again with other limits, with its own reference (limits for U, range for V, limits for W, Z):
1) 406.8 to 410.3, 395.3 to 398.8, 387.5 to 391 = 0.0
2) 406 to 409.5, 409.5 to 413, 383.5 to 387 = 0.4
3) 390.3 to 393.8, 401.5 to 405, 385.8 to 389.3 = 16.8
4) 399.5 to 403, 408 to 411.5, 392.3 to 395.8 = 3.6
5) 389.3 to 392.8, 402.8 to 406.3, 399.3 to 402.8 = 1.0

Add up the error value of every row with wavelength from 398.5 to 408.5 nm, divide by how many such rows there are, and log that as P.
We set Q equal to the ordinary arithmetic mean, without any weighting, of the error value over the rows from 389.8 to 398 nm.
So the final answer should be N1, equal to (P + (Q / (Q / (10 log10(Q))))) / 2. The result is -10.2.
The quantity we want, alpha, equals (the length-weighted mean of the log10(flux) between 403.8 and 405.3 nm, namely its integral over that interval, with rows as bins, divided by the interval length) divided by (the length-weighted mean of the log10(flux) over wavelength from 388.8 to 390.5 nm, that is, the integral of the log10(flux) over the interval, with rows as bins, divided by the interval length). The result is 0.4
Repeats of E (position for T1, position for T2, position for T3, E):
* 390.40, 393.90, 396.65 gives 0.7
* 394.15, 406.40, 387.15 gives 1.0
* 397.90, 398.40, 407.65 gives 1.0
